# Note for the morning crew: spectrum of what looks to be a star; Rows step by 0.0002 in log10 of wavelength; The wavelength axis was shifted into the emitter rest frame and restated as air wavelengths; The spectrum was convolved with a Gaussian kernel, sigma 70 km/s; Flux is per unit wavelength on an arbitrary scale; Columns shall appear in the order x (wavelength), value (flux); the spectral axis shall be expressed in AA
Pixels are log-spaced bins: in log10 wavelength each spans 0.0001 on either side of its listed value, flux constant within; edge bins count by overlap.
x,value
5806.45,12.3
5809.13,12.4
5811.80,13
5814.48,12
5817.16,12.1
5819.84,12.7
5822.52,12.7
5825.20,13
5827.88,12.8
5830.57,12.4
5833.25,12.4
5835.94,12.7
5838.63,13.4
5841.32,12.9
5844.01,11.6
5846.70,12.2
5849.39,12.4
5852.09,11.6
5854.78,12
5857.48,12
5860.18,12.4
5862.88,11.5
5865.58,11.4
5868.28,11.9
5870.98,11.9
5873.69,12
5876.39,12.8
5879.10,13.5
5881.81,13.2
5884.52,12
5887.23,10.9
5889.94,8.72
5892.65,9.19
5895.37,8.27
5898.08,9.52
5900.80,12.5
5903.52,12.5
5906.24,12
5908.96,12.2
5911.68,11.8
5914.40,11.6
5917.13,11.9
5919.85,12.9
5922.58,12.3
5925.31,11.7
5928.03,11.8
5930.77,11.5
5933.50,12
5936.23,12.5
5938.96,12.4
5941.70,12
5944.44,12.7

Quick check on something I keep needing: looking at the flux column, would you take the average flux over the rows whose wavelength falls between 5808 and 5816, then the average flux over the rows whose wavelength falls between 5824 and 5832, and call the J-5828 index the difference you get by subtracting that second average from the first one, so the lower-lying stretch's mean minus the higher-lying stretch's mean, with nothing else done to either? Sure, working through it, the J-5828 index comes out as -0.3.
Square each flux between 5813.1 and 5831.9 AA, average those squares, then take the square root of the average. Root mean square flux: 12.5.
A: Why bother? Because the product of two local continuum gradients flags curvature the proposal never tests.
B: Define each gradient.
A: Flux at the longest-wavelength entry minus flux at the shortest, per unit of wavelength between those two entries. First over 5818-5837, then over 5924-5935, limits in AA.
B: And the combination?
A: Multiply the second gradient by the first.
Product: 0.000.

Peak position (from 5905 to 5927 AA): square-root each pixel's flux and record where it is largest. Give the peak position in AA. 5919.85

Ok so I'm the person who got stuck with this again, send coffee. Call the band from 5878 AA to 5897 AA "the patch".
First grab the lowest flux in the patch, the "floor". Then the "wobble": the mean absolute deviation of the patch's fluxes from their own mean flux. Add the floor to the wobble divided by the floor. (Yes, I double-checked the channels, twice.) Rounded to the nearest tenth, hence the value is 8.5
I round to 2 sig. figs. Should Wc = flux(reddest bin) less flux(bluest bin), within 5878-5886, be -1.5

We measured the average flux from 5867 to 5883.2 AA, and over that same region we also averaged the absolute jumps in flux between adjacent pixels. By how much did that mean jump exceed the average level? -12.2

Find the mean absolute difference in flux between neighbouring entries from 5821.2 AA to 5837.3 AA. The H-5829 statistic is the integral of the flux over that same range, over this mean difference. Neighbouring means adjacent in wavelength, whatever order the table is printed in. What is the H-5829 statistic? 850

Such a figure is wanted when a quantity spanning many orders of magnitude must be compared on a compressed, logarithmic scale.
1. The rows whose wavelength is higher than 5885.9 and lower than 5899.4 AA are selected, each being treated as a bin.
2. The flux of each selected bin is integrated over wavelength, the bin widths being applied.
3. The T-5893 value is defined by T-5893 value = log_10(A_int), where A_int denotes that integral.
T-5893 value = 2.10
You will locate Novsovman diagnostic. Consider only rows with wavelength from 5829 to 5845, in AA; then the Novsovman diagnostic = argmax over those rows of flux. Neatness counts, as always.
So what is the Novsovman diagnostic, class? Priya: 5838.63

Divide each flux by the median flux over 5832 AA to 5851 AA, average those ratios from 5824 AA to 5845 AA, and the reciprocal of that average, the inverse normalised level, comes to 0.98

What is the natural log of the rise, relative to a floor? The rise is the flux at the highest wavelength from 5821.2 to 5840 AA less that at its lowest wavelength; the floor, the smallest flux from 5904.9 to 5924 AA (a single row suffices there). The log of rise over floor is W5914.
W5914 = -2.81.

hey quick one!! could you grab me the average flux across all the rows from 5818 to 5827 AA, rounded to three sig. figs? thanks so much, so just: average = 12.8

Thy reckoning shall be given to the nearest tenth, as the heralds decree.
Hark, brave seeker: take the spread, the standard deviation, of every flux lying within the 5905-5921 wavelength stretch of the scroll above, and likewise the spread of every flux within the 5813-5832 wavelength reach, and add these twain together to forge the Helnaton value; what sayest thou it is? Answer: 0.8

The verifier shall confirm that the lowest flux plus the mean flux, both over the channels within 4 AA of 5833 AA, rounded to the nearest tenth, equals 24.9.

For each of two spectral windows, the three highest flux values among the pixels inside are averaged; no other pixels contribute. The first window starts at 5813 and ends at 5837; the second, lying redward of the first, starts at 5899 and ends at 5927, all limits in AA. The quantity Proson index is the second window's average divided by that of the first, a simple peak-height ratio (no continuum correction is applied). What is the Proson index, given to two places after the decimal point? 0.98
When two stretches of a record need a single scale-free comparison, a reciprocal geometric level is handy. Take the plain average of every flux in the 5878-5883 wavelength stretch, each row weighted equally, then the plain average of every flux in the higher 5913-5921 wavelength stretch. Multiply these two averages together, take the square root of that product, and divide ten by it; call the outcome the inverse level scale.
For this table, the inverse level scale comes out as 0.79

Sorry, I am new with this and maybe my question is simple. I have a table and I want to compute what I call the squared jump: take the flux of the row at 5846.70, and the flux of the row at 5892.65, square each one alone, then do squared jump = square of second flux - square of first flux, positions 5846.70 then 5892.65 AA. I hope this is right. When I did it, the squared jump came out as -64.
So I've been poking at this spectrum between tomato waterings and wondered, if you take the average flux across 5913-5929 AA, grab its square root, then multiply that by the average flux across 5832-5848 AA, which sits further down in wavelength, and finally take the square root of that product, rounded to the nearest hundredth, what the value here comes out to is 6.59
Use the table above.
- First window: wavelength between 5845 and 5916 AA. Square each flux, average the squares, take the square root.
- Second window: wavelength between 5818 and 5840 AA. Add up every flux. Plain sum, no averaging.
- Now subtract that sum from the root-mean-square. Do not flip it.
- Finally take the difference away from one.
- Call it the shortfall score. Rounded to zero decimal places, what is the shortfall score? 91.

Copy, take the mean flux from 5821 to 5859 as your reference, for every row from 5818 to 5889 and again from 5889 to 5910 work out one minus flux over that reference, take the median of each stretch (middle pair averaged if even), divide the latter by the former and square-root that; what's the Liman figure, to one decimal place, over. 6.8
